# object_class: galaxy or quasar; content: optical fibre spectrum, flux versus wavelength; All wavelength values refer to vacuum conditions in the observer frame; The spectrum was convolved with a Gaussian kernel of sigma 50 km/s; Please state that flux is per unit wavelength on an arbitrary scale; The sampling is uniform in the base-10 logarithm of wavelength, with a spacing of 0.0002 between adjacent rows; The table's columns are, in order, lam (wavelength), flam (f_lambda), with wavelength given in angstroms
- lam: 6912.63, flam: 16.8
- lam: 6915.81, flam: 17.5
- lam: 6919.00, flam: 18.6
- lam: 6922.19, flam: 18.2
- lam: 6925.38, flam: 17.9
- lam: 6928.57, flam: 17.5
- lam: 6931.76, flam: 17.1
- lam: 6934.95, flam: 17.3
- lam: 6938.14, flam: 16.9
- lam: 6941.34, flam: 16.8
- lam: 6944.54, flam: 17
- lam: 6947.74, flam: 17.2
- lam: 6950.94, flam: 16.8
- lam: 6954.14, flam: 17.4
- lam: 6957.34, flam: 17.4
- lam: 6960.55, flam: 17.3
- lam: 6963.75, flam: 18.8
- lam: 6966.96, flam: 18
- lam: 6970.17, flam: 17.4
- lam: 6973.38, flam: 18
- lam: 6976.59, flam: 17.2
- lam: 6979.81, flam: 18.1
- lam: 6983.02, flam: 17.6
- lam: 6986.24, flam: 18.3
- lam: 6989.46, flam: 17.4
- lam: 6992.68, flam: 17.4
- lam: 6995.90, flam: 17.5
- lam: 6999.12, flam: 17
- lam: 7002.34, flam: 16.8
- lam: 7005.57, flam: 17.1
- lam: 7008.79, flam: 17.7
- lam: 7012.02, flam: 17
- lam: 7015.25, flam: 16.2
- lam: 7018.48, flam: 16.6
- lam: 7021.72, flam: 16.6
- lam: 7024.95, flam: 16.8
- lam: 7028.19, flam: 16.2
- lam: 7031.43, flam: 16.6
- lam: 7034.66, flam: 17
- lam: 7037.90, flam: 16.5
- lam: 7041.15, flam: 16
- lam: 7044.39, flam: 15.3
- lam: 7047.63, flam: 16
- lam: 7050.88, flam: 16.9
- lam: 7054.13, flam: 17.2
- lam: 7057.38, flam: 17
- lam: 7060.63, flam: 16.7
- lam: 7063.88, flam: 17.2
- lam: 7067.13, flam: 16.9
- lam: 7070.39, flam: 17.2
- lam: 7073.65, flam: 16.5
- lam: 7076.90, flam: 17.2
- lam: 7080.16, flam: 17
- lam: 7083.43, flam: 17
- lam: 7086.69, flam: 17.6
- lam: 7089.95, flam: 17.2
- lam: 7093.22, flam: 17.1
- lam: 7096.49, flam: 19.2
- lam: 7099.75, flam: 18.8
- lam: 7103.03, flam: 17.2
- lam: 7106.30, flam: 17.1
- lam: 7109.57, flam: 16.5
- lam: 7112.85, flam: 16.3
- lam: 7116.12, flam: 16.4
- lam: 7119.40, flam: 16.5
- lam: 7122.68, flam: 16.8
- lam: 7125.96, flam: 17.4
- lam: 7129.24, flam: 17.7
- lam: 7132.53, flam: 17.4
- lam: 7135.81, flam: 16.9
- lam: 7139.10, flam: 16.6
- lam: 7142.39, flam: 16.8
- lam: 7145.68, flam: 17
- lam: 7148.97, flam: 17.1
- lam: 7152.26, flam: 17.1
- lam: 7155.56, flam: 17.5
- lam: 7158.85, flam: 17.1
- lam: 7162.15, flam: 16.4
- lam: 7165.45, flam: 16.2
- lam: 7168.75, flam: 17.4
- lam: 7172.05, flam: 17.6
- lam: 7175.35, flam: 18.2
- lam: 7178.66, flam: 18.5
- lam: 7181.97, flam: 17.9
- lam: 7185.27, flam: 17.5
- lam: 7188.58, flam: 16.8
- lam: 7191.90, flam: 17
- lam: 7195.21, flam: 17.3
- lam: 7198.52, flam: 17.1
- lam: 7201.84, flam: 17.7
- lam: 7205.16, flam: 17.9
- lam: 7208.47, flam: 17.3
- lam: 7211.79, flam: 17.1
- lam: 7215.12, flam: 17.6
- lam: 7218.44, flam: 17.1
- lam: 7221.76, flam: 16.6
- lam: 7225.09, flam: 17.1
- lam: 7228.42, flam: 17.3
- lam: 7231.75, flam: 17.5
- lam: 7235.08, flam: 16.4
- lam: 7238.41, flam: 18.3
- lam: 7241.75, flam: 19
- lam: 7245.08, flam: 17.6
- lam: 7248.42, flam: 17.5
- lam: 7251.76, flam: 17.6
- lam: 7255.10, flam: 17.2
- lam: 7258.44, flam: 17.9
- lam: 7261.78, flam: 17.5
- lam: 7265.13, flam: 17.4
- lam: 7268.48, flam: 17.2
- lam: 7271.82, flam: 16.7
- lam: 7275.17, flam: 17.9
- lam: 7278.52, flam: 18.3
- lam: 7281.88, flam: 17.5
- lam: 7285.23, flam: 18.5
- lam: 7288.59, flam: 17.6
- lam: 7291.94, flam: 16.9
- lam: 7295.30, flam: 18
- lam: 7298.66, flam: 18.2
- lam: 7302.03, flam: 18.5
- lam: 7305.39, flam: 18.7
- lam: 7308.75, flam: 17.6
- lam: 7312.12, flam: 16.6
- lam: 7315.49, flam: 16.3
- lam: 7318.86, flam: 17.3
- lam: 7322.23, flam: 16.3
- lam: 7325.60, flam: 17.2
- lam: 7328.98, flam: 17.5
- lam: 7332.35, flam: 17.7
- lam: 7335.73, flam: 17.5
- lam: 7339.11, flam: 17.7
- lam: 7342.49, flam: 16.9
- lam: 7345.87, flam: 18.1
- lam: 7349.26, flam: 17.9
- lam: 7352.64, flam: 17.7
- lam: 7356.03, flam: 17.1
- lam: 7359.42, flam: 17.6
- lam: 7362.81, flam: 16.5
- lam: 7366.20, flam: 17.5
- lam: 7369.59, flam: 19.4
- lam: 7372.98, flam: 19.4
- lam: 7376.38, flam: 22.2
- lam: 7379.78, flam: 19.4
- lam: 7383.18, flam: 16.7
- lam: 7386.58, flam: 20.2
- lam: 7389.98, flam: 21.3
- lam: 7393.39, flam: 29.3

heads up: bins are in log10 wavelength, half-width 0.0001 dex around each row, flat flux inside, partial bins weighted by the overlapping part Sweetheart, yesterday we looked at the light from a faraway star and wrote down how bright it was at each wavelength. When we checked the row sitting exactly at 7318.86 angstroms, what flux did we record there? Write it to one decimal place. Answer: 17.3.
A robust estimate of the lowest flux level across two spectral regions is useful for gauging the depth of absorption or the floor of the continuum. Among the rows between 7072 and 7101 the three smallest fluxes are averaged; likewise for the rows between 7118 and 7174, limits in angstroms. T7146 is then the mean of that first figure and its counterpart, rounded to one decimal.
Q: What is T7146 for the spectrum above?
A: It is 16.6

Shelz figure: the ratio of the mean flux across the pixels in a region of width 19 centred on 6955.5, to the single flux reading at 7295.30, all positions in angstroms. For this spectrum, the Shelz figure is 0.97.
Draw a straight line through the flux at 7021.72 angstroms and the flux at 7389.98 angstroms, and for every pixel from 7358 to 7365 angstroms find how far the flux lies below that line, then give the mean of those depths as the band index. 3.9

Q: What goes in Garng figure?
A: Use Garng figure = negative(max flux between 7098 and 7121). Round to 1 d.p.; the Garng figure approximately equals -18.8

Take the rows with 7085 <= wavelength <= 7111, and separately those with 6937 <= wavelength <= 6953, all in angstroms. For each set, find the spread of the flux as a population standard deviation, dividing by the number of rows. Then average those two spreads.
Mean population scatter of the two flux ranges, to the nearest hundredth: 0.51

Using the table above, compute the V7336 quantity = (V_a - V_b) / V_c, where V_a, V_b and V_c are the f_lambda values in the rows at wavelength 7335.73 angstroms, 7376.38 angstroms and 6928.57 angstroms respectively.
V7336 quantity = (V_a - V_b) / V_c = -0.27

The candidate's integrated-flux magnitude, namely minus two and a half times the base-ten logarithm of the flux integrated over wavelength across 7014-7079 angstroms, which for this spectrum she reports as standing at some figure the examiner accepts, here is -7.6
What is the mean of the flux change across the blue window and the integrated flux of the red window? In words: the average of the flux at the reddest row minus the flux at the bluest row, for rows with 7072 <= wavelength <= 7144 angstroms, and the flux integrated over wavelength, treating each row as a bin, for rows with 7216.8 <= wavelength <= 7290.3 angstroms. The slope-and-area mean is 644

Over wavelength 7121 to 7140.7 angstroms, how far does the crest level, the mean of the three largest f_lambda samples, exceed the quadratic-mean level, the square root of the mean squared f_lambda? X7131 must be 0.36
